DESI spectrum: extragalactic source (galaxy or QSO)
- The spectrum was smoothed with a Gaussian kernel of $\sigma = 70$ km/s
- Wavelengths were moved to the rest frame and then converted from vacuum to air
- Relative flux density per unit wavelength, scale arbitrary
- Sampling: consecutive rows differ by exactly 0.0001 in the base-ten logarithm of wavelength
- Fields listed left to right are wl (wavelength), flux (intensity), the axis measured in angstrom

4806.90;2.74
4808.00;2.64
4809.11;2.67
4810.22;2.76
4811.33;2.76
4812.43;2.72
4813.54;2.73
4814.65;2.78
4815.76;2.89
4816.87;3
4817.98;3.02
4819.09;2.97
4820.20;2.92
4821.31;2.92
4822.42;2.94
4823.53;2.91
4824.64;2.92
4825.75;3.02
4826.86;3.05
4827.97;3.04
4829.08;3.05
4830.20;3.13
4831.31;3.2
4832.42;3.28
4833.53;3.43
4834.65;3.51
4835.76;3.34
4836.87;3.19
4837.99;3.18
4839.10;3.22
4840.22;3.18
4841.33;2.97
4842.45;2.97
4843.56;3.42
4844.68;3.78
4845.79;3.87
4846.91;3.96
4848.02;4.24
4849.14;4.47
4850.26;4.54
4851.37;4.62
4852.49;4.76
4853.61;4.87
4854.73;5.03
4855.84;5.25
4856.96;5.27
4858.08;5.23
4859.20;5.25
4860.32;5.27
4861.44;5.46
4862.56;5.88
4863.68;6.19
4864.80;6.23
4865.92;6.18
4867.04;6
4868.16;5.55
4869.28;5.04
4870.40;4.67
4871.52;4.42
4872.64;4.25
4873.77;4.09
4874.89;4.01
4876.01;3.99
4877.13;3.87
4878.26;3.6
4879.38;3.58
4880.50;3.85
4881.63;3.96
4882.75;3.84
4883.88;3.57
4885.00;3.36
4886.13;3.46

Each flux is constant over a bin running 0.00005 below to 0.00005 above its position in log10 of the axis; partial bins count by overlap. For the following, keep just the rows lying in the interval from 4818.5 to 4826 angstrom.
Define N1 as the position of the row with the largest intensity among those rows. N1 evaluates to 4825.75 angstrom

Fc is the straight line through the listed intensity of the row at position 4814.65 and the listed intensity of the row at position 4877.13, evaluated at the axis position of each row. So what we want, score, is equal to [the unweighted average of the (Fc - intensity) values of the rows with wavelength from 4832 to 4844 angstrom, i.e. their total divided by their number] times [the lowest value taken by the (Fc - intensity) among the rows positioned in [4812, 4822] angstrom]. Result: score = 0.0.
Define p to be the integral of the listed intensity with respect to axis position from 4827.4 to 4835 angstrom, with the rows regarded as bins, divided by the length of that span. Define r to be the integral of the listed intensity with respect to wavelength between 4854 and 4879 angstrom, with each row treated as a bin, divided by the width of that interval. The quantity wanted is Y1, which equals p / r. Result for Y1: 0.64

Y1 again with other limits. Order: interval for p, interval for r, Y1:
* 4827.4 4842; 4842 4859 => 0.72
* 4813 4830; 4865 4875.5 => 0.59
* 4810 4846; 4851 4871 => 0.57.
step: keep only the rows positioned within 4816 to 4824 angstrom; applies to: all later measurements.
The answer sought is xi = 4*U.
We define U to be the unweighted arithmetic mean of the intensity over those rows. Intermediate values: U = 2.95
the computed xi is 11.8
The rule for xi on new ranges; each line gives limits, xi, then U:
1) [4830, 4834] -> 13.0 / 3.26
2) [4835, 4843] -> 12.6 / 3.15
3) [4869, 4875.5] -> 17.7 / 4.41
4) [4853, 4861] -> 20.7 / 5.17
